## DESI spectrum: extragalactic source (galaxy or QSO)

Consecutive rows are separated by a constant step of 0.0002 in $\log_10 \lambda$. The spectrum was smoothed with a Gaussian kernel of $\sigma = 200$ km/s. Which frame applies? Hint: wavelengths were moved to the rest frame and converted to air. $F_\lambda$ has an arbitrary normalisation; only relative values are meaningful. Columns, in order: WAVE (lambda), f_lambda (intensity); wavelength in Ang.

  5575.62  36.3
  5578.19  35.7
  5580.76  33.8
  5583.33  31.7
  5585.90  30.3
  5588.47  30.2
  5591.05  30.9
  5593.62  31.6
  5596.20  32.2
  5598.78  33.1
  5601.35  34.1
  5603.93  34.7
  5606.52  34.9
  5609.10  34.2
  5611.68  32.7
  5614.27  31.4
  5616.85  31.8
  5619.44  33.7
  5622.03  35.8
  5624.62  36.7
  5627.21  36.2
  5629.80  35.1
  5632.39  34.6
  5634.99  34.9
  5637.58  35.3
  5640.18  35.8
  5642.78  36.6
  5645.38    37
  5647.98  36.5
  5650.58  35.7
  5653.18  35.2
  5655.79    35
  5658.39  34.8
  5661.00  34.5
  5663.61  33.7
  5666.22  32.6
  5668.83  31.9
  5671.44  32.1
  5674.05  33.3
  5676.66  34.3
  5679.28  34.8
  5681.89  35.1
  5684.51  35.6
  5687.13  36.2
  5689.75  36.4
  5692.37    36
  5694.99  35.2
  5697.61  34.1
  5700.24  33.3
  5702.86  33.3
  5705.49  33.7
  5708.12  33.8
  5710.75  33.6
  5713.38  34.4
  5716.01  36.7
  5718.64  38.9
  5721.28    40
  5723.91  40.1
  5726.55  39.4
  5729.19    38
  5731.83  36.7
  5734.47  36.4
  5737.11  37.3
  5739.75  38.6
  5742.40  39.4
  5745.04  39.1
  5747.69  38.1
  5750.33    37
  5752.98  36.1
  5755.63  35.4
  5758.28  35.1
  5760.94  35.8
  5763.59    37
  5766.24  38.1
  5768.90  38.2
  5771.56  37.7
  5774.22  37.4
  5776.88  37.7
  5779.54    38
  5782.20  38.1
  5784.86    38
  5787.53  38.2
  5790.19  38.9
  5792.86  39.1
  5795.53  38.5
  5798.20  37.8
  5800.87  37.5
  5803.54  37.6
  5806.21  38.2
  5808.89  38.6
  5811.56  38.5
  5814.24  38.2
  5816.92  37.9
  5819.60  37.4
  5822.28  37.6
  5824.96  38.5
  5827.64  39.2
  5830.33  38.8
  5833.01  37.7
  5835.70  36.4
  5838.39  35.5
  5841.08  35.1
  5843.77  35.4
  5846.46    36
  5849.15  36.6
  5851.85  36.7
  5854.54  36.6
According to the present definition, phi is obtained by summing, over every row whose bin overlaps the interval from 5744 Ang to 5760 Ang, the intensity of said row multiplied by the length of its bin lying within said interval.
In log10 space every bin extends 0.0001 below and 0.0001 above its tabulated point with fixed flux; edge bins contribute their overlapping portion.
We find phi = 588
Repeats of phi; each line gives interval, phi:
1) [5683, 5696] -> 466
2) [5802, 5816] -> 535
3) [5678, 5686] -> 282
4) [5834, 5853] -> 683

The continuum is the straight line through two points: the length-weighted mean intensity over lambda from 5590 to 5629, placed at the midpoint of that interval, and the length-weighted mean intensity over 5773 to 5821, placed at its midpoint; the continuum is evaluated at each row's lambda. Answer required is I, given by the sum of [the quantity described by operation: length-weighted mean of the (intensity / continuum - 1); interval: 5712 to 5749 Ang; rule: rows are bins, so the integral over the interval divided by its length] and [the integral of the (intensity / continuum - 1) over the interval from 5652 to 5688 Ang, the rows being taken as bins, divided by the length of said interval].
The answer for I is 0.017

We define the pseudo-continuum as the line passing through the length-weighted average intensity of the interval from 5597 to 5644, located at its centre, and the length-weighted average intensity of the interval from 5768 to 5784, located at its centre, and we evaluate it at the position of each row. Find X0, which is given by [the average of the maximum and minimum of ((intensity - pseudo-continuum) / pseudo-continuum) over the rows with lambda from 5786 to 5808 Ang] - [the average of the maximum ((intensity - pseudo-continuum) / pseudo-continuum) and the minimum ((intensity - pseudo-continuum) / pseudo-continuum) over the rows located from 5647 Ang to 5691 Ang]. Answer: 0.031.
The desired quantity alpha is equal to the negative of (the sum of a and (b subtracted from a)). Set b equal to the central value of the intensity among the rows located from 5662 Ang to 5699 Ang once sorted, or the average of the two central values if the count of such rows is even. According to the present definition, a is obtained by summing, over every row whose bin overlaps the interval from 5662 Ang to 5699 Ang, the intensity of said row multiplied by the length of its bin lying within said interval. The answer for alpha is -2510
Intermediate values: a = 1272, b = 35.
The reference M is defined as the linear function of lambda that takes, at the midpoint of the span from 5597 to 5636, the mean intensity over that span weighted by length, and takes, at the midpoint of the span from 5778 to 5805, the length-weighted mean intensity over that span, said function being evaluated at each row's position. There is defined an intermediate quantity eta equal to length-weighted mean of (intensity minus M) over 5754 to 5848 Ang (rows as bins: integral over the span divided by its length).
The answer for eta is -0.9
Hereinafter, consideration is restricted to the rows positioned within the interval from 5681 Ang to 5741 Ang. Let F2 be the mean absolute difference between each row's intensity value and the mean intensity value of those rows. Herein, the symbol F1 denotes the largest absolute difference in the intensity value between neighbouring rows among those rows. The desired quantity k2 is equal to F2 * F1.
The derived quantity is 4.0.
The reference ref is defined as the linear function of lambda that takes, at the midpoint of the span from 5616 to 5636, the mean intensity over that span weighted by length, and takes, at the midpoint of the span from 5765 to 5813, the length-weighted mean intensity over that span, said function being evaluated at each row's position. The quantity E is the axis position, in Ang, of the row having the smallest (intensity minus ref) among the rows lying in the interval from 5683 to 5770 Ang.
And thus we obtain 5702.86 Ang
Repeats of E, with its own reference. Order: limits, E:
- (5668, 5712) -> 5668.83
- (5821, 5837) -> 5835.70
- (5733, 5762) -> 5758.28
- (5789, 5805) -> 5800.87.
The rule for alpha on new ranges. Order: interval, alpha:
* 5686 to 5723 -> -2589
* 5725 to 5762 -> -2726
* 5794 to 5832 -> -2863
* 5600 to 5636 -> -2438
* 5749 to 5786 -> -2709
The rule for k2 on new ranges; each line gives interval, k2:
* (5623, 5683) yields 1.2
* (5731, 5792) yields 1.2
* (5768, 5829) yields 0.4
